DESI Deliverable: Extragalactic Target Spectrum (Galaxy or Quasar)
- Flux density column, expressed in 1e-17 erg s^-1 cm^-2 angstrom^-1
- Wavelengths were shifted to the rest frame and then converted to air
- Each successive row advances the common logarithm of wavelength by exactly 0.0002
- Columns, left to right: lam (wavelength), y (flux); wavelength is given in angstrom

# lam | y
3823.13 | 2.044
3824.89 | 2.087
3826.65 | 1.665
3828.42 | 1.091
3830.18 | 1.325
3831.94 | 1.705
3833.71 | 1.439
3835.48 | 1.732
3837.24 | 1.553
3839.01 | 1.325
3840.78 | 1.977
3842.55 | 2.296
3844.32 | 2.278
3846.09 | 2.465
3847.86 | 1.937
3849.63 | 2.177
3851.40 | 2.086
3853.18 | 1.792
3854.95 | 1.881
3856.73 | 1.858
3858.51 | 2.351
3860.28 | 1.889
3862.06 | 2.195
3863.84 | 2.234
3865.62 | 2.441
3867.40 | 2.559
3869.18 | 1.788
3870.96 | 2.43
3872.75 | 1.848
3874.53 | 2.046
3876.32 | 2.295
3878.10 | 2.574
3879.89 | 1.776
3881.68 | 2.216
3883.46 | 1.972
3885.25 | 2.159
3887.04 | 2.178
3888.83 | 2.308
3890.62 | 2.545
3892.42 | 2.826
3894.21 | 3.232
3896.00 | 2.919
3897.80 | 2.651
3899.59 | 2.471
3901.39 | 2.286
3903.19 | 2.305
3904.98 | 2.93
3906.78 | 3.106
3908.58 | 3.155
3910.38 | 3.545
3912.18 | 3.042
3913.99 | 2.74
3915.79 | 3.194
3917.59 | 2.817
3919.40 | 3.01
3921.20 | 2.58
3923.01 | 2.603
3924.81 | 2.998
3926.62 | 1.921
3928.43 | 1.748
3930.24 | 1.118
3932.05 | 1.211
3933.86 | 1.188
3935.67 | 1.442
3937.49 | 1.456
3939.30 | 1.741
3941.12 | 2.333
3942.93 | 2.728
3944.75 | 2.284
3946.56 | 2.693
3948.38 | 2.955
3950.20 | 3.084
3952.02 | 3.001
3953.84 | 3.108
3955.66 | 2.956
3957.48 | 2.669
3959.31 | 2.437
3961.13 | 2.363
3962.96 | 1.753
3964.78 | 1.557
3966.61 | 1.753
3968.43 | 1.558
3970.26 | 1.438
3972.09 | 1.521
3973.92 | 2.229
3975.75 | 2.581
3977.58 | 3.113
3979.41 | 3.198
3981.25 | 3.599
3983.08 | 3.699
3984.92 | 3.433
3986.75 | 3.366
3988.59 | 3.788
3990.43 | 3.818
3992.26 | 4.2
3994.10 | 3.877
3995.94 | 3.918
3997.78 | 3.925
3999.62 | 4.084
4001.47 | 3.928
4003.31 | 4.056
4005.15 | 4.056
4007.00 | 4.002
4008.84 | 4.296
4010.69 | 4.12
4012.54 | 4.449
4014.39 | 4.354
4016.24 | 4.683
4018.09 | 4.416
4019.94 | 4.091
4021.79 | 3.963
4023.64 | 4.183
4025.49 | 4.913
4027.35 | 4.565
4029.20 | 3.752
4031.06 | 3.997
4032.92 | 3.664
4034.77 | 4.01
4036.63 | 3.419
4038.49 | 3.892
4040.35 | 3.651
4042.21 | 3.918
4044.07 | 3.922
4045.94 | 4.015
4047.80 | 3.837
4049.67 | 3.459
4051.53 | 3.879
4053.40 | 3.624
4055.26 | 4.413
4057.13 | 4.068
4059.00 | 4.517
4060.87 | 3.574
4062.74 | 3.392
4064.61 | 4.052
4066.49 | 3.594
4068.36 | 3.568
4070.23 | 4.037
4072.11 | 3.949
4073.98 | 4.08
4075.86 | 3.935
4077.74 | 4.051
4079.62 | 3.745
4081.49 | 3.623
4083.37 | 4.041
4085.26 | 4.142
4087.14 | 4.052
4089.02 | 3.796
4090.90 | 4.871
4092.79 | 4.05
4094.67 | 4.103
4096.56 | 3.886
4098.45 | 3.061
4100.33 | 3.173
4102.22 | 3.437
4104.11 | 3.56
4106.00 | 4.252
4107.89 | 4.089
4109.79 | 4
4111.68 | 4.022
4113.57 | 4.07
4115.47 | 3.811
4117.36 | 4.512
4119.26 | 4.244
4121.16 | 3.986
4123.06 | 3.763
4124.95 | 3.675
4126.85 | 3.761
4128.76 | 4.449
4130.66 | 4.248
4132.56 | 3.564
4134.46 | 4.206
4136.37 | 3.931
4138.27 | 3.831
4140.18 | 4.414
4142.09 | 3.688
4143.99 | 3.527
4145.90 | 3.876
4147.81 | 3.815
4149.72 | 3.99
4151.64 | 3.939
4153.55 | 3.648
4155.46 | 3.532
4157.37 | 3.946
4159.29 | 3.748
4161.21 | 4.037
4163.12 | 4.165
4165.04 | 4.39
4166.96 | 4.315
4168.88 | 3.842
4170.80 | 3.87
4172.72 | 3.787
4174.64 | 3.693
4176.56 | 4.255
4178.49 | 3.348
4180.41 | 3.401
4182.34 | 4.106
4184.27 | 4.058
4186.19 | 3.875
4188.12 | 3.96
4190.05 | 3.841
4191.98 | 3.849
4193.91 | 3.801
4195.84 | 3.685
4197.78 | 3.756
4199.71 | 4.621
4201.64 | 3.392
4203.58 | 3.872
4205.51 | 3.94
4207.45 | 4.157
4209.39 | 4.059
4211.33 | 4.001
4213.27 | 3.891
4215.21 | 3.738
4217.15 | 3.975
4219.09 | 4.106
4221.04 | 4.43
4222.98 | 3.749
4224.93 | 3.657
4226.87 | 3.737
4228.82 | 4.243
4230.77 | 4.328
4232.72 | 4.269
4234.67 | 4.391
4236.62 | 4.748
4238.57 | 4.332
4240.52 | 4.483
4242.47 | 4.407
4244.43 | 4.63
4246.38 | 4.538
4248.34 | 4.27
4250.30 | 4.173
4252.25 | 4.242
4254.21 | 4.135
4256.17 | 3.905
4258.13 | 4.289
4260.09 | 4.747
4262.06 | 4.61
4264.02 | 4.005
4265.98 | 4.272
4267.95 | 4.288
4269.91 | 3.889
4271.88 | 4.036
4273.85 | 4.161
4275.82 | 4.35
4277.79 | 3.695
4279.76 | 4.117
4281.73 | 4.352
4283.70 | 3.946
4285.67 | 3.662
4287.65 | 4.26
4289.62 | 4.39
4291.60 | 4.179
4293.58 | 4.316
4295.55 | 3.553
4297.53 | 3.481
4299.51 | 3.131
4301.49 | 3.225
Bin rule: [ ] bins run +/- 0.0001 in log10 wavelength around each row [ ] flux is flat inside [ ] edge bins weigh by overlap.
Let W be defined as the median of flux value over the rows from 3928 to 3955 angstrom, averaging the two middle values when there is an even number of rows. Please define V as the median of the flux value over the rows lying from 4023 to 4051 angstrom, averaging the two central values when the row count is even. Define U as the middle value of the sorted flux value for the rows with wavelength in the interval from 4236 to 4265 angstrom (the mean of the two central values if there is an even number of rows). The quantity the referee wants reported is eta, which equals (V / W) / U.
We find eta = 0.40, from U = 4.33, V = 3.92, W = 2.3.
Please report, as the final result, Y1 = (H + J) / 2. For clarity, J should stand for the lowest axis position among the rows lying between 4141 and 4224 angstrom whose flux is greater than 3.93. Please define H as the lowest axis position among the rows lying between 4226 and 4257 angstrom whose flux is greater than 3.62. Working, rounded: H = 4226.87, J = 4149.72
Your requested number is 4188.3 angstrom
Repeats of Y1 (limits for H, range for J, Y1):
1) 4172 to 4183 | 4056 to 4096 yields 4114.9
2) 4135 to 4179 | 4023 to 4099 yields 4080.0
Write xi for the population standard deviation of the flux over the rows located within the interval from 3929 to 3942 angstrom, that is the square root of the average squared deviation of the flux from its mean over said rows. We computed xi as 0.39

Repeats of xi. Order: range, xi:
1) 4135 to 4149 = 0.25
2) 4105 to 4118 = 0.20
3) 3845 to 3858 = 0.22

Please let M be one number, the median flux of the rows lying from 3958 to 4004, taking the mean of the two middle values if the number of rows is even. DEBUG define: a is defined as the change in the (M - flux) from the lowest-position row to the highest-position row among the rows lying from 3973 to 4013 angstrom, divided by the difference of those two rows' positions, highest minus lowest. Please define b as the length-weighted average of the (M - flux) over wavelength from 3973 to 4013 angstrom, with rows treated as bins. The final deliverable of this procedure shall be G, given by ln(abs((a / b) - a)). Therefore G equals -1.5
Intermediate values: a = -0.057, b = -0.3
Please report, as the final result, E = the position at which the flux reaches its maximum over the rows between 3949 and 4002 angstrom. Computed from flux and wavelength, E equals 3992.26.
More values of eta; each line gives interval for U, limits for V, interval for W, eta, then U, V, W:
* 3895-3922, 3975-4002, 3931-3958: 0.49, 2.92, 3.79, 2.7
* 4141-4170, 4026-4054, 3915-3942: 0.52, 3.88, 3.88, 1.9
